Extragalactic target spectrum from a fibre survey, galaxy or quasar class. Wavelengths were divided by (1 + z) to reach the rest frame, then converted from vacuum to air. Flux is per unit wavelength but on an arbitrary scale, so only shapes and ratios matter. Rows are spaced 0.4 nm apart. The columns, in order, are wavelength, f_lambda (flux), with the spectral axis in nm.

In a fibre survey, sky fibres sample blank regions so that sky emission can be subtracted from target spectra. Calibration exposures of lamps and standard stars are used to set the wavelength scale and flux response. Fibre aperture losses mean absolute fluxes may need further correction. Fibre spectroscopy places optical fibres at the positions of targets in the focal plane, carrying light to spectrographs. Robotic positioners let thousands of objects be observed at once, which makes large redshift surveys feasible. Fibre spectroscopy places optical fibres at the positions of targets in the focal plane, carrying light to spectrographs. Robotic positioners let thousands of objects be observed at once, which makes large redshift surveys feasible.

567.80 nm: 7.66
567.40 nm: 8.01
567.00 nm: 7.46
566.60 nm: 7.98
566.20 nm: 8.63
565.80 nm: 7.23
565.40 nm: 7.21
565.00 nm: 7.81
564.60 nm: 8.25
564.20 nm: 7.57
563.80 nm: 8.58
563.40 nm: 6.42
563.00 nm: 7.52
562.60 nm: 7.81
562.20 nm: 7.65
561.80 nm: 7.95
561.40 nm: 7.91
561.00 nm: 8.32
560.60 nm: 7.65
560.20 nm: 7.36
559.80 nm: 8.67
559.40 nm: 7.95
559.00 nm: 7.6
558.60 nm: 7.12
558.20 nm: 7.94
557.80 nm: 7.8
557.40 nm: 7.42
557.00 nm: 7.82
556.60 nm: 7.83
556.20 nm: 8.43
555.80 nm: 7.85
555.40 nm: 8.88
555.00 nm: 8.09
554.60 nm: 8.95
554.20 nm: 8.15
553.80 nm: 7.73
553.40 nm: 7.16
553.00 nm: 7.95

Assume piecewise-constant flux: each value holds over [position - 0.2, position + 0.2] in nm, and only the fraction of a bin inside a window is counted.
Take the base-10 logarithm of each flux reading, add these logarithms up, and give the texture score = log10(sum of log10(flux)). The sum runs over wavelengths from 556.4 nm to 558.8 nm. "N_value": 0.724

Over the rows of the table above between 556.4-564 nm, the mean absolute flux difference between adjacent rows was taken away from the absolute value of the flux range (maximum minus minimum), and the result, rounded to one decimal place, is 1.7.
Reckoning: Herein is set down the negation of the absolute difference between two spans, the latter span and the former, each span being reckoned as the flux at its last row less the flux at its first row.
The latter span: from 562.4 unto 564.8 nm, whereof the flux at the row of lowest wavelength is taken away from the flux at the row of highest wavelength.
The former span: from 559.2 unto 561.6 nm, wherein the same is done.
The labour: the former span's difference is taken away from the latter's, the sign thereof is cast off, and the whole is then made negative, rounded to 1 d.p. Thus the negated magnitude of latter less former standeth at -0.5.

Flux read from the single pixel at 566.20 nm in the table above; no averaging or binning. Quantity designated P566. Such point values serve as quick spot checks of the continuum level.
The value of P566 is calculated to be 8.63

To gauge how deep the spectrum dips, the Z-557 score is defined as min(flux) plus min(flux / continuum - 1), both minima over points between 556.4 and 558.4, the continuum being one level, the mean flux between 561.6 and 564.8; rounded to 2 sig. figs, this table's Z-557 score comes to 7.4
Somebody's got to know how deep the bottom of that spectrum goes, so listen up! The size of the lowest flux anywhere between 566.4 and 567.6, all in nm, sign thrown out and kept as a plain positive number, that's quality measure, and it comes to 7.46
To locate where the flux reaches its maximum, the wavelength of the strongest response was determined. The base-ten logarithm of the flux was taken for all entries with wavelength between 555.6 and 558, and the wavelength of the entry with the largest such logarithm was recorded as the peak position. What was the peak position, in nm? 556.20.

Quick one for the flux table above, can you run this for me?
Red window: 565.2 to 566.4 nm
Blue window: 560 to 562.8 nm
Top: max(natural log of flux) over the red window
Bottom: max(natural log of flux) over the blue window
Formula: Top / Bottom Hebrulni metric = 1.02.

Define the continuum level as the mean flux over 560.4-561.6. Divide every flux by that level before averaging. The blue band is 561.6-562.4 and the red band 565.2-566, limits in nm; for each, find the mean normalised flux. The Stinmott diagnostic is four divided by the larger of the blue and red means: 4.08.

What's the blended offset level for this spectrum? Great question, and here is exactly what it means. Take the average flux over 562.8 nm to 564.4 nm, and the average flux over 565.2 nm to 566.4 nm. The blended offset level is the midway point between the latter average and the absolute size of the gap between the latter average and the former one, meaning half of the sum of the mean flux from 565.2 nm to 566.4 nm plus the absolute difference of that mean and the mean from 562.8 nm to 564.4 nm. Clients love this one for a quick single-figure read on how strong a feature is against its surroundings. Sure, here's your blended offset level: 3.93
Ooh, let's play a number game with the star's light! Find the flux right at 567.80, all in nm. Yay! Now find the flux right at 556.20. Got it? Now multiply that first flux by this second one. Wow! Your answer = 64.6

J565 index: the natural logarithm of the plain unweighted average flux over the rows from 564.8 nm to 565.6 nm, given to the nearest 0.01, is 2.02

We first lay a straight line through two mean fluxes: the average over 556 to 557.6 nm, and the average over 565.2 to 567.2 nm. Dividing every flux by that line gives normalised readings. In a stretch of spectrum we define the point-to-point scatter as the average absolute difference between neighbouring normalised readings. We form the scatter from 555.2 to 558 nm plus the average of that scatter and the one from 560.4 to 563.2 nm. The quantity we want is 0.115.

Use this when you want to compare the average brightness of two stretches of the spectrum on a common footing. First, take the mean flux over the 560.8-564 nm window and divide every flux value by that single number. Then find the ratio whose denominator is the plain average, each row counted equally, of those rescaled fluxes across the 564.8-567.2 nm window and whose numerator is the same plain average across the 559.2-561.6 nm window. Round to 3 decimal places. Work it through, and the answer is 1.033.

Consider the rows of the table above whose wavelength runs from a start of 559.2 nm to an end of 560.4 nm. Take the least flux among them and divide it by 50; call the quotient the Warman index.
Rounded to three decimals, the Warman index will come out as 0.147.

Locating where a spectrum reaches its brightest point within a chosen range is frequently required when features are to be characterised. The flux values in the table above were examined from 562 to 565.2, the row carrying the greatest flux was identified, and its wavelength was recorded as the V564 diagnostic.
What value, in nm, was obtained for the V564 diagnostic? 563.80 nm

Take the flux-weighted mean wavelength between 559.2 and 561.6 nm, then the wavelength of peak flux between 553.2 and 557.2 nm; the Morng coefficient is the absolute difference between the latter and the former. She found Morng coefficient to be 5.80 nm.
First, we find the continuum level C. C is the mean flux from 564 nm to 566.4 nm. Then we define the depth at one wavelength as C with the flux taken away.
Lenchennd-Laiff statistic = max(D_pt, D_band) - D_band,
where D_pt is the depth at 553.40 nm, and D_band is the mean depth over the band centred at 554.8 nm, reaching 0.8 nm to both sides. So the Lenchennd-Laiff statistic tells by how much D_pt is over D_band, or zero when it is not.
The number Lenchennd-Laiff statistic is 1.36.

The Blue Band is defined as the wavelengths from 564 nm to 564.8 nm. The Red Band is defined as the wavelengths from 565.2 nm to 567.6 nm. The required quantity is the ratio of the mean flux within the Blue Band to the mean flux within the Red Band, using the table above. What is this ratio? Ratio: 1.02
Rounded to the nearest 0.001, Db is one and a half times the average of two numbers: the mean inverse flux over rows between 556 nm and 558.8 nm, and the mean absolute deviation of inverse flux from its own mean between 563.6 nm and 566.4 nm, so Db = 0.103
